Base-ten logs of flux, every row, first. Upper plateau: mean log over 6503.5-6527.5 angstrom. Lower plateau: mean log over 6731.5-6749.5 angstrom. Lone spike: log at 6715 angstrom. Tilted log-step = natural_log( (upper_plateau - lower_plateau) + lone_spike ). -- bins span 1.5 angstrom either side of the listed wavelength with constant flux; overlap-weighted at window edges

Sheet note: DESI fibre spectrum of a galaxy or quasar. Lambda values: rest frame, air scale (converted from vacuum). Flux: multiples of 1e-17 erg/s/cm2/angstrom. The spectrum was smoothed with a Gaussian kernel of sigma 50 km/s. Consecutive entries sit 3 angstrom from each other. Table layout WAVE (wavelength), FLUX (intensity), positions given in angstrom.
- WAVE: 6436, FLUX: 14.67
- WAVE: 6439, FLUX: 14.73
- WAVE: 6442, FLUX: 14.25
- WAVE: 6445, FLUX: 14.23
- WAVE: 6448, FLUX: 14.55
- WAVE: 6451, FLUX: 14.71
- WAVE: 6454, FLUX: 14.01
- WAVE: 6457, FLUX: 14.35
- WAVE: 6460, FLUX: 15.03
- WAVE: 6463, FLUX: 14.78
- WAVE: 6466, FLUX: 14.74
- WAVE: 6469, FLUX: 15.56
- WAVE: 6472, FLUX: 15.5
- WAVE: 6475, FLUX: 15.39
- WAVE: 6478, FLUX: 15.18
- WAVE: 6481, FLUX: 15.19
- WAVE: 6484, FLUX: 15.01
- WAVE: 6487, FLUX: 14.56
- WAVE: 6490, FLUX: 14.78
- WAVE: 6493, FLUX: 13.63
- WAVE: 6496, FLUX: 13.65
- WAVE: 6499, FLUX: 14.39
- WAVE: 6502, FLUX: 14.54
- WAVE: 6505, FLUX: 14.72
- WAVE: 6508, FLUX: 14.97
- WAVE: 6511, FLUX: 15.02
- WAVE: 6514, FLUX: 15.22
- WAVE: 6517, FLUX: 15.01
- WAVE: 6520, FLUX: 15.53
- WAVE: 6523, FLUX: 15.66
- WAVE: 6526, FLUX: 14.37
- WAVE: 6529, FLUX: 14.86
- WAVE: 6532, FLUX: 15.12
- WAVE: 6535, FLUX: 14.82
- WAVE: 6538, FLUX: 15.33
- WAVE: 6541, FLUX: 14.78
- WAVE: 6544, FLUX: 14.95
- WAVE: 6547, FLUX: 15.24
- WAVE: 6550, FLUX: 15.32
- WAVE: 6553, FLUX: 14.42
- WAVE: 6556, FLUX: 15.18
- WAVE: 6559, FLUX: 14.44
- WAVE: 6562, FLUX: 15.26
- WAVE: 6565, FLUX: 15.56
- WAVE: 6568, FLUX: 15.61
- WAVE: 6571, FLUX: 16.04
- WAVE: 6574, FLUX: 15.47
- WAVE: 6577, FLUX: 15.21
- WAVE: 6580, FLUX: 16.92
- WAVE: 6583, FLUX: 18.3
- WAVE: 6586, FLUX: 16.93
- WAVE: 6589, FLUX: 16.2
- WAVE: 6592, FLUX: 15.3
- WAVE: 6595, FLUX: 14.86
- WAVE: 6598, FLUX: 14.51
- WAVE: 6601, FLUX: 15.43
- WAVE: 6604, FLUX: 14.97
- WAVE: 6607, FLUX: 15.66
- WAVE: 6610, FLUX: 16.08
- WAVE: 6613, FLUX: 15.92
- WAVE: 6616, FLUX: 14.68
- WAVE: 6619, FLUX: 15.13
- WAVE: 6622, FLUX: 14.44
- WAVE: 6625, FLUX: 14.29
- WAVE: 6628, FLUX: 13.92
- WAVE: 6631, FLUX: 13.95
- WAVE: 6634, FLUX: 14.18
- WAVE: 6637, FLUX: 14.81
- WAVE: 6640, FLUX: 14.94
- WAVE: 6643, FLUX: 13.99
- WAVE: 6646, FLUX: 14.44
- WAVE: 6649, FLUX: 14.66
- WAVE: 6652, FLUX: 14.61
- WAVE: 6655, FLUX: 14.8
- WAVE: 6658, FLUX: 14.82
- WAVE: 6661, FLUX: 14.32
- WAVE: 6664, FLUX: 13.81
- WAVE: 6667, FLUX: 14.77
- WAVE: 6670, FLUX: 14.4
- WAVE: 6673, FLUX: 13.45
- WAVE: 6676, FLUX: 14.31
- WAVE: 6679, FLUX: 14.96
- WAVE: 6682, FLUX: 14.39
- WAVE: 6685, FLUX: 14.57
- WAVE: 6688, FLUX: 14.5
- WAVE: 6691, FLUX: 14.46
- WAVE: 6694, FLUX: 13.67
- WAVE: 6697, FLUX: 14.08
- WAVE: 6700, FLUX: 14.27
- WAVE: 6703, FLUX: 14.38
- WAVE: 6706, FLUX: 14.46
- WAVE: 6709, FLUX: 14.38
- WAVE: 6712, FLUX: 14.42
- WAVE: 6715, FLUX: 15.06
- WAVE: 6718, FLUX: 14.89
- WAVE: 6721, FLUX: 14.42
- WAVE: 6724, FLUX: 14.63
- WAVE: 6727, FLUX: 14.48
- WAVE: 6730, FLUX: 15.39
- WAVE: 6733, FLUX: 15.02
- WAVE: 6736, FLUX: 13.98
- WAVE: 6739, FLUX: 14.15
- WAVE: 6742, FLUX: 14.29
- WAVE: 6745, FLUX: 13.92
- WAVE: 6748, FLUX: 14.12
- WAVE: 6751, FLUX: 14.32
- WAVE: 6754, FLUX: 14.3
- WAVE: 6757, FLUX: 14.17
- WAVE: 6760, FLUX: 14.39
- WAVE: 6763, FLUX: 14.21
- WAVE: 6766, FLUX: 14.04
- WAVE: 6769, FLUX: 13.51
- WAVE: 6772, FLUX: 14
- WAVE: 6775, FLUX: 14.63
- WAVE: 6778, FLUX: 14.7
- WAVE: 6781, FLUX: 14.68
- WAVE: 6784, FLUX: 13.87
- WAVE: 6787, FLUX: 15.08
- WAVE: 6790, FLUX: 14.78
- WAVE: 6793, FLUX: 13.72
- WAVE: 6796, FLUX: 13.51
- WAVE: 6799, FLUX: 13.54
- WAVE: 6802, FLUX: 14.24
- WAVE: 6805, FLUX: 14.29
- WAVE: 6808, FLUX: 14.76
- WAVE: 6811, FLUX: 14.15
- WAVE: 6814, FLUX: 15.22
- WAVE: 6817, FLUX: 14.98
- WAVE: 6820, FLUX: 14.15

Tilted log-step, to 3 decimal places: 0.184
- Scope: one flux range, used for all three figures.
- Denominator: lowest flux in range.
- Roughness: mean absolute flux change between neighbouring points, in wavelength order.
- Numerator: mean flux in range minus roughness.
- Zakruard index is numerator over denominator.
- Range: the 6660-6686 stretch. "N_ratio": 1.02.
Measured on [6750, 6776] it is 1.03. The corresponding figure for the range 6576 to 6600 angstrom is 1.04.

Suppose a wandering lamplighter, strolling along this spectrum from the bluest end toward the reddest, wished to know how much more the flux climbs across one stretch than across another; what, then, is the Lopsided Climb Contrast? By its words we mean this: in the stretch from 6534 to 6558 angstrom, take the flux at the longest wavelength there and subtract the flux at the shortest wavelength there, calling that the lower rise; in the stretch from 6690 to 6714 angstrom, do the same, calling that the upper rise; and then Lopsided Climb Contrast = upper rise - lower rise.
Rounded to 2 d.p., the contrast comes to -0.40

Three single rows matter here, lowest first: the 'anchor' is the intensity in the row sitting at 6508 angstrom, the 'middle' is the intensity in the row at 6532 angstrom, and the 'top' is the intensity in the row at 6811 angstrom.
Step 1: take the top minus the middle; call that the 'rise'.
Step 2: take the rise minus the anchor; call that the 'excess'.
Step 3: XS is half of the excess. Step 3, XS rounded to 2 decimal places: -7.97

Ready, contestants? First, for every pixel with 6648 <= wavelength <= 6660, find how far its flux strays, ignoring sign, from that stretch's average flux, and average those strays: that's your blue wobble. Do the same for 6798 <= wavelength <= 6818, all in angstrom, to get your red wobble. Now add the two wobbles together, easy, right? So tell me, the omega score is 0.5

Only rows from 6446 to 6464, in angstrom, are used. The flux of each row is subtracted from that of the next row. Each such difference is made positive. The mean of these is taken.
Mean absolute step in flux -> 0.43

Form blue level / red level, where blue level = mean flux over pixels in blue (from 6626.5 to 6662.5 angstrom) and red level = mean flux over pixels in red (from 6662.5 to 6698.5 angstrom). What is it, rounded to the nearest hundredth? 1.01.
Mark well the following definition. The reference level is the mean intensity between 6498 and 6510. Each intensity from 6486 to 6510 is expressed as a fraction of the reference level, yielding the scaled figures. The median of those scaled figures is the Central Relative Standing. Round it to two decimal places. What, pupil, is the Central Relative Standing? 0.99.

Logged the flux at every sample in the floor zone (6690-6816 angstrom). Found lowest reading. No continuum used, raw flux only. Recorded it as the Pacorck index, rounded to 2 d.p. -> 13.51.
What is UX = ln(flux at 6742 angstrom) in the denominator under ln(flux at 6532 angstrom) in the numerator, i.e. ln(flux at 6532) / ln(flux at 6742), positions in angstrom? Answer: 1.02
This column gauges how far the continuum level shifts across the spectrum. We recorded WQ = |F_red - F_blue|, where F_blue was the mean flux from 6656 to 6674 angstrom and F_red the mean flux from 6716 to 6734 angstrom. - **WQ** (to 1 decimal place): 0.5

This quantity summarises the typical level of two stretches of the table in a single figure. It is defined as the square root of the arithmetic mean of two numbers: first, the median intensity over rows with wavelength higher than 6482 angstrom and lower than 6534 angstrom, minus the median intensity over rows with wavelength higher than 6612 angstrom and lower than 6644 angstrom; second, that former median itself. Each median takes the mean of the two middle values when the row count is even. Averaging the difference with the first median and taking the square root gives 2.76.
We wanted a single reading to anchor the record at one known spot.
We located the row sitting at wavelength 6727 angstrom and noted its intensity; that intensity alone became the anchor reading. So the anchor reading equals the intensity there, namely 14.48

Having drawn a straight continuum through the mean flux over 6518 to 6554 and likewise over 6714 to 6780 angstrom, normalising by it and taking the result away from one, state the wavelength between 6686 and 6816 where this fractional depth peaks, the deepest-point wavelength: 6694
